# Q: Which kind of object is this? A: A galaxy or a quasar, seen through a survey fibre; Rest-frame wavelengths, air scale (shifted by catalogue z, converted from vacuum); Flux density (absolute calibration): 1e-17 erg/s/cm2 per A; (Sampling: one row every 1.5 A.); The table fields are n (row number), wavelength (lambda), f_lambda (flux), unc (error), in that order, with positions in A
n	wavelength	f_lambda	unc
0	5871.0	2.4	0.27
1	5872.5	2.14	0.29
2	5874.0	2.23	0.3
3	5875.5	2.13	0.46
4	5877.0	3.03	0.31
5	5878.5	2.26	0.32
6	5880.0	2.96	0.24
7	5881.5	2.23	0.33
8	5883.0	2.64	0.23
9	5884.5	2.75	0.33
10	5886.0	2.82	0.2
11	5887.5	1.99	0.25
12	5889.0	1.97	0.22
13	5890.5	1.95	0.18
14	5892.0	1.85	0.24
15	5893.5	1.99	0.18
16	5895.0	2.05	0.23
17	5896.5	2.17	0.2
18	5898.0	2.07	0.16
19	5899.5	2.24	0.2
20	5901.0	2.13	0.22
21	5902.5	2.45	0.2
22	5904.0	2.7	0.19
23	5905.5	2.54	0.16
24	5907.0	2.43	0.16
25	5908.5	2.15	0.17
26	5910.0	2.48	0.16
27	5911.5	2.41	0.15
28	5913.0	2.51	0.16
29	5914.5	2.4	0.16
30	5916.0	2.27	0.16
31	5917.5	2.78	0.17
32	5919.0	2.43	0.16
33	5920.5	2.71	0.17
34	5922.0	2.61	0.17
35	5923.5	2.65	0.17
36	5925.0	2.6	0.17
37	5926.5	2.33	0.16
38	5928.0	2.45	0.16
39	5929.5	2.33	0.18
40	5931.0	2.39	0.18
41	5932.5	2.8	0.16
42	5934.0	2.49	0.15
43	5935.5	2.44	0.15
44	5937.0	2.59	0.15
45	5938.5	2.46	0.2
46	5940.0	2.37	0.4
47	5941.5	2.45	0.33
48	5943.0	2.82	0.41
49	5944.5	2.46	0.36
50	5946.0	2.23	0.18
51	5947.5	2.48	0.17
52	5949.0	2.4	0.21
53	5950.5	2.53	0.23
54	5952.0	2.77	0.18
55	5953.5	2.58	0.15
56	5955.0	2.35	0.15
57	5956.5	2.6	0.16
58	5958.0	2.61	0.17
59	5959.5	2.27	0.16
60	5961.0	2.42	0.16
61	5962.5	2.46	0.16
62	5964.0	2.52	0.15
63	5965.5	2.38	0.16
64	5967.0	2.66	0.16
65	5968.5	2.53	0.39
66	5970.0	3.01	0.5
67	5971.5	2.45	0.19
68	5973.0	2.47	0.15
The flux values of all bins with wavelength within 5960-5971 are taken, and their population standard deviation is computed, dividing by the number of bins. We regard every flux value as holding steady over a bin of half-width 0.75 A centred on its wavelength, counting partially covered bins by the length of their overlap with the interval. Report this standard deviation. 0.199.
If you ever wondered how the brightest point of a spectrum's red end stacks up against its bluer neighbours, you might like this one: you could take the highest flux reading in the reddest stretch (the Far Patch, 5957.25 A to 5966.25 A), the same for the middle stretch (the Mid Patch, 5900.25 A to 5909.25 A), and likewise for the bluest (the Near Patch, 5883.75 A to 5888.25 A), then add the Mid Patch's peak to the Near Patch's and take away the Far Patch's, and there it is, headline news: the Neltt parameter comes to 2.9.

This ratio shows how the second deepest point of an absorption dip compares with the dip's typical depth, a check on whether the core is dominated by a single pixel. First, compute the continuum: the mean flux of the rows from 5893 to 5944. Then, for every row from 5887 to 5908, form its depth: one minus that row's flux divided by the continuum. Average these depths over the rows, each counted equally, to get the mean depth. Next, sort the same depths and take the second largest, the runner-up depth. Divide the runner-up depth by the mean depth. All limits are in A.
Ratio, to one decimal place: 1.9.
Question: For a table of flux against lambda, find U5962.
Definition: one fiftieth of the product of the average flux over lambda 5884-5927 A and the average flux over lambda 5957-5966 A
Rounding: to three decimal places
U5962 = 0.115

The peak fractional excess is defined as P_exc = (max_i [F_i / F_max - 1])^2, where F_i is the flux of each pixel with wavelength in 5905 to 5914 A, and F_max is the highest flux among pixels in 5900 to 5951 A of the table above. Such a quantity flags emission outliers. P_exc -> 0.010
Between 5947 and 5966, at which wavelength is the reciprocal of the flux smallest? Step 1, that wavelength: 5952.0 A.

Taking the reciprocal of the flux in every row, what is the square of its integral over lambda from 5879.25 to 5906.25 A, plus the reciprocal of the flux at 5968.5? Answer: 143.3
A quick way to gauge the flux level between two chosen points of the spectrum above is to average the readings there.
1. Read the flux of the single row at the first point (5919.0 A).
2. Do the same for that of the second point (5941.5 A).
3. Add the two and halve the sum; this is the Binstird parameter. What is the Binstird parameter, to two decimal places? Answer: 2.44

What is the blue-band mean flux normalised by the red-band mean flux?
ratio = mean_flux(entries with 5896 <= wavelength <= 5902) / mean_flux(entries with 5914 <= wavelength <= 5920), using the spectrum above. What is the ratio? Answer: 0.87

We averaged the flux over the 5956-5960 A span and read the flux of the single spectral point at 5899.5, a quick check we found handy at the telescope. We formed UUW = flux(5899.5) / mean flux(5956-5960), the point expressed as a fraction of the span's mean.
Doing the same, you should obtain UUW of 0.90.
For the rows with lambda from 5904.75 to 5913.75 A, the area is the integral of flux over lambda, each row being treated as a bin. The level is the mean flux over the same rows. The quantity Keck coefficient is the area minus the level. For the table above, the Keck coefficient 19.4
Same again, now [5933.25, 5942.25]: 19.7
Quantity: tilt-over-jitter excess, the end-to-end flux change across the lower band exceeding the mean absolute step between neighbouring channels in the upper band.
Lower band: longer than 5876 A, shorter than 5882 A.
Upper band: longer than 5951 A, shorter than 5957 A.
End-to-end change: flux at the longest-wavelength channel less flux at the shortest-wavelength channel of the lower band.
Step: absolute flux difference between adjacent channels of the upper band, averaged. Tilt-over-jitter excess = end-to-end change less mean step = -1.0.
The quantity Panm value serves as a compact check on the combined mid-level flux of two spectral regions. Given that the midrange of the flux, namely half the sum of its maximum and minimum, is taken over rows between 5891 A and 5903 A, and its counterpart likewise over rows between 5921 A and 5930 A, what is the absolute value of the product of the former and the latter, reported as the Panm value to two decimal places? 5.35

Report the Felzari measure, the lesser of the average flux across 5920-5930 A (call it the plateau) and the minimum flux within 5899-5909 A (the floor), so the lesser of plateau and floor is 2.13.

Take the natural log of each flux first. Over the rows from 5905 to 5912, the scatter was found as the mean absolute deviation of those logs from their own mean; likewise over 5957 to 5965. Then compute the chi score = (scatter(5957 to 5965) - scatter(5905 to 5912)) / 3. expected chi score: -0.0024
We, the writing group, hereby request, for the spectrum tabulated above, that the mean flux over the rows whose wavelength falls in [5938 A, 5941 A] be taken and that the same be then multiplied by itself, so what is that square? 5.83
